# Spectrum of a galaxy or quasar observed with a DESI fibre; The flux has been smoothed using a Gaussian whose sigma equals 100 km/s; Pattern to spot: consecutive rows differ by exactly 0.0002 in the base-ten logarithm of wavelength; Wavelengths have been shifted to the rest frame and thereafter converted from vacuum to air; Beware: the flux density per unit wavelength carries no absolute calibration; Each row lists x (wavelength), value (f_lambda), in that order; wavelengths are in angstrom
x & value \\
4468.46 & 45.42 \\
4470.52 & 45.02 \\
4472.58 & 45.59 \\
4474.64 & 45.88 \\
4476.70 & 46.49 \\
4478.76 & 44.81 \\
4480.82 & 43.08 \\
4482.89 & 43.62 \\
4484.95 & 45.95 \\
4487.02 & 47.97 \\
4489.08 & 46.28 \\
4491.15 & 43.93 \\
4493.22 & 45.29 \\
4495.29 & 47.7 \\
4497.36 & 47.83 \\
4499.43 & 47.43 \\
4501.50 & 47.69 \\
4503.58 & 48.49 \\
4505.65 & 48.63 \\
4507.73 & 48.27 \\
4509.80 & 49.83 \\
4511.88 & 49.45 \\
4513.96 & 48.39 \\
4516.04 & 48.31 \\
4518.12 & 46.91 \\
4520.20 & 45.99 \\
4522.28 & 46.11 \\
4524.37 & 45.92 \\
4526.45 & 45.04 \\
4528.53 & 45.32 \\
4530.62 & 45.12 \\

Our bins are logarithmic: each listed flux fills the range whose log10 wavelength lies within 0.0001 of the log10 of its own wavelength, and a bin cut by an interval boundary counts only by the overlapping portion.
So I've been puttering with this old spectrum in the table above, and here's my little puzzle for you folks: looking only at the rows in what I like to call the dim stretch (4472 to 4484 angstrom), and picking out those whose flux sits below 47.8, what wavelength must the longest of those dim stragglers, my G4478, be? 4482.89 angstrom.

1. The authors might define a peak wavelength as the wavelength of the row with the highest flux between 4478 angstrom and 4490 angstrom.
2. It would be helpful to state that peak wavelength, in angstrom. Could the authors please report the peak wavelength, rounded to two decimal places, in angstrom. 4487.02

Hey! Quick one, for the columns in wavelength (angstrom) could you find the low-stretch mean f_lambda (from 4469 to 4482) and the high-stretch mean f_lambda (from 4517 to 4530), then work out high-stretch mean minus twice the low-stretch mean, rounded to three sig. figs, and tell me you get -44.4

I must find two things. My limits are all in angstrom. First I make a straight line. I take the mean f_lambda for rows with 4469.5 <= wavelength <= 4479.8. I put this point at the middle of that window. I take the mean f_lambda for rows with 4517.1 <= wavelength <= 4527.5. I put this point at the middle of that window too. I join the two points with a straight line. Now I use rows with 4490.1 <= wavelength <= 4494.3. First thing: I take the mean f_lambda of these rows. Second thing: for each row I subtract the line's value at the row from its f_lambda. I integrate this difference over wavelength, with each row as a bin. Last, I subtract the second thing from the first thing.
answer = 49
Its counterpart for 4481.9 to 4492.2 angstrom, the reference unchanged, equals 47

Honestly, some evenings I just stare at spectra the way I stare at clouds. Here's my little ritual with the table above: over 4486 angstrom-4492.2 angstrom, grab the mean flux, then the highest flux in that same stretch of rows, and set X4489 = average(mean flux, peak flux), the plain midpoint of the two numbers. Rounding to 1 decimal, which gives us 47.0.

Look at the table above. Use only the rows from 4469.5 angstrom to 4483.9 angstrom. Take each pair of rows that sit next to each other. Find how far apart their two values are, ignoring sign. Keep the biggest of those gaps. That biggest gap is 1.7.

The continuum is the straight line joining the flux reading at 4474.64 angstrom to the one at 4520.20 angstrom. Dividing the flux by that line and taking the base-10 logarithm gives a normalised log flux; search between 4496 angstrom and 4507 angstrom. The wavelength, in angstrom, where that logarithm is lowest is 4499.43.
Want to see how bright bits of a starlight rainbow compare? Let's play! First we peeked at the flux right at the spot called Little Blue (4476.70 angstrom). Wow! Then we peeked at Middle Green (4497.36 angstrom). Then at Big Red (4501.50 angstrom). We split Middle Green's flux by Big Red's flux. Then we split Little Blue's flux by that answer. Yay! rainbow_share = 46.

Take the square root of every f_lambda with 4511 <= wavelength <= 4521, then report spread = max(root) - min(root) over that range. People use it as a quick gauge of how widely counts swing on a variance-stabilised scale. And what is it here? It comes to 0.25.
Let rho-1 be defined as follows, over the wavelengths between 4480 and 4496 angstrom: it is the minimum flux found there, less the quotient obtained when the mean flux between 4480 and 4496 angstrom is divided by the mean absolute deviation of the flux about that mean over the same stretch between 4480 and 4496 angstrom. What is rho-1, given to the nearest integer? 13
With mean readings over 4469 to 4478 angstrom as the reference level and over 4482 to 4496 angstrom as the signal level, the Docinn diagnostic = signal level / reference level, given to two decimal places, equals 1.00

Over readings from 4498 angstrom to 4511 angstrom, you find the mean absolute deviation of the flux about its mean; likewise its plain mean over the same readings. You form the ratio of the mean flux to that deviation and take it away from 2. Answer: -80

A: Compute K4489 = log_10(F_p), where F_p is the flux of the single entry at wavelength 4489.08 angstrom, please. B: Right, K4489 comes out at 1.67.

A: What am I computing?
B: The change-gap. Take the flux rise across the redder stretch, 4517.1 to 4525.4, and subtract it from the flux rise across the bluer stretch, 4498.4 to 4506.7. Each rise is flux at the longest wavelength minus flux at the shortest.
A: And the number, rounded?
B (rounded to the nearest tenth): 2.2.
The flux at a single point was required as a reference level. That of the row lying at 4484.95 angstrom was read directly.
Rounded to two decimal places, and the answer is 45.95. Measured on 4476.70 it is 46.49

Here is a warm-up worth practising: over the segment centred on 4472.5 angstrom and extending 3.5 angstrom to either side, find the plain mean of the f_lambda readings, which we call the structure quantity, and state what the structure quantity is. 45.5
